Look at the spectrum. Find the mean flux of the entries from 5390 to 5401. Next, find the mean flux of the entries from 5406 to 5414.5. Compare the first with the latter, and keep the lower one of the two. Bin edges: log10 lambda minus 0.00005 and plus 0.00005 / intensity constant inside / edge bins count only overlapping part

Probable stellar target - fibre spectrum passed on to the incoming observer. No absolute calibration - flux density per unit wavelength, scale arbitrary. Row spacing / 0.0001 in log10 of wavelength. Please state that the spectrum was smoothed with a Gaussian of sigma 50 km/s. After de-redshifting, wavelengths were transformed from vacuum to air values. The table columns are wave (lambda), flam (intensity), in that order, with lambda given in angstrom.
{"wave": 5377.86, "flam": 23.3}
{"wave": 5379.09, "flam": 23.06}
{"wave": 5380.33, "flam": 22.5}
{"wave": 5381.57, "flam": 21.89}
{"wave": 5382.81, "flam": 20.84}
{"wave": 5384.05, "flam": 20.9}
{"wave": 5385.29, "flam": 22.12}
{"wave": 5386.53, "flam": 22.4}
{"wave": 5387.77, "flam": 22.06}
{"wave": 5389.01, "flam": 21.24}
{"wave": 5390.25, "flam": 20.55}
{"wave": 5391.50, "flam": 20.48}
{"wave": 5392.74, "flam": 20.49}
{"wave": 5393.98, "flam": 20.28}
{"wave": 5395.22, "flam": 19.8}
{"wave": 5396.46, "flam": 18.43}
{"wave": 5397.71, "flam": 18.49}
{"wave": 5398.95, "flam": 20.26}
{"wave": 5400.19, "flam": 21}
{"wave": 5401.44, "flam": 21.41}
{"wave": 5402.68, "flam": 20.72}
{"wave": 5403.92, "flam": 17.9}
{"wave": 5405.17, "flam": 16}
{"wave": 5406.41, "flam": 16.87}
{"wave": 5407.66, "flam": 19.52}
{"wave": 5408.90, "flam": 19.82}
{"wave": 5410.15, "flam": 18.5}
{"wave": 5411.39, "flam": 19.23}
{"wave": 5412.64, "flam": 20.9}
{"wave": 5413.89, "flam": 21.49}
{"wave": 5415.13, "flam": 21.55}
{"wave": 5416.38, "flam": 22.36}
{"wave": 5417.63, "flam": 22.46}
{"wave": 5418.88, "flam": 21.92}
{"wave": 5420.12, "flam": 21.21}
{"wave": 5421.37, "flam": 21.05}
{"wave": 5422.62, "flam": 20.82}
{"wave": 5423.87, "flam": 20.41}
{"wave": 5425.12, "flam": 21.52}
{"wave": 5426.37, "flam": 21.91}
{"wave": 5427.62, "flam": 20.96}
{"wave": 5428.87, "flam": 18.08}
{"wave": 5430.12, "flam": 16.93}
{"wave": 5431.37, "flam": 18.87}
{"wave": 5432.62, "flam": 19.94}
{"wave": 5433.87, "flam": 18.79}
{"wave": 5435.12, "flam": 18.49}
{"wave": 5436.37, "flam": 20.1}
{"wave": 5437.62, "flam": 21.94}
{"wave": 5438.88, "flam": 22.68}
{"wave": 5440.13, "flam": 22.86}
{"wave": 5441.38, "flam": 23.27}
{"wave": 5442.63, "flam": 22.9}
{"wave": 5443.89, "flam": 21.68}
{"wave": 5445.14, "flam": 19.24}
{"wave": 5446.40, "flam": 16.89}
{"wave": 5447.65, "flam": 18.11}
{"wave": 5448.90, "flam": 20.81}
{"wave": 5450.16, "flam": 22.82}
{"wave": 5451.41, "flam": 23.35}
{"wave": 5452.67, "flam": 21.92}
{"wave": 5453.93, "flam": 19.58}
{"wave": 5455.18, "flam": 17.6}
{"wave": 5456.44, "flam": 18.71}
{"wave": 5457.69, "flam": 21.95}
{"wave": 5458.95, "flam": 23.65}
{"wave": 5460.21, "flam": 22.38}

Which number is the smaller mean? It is 19.5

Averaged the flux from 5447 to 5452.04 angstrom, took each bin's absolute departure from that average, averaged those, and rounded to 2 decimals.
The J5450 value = 1.81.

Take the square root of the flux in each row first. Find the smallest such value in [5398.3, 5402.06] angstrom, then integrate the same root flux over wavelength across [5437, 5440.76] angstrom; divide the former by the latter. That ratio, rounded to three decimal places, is 0.253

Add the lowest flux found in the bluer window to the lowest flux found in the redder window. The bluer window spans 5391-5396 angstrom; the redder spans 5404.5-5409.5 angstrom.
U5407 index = 35.8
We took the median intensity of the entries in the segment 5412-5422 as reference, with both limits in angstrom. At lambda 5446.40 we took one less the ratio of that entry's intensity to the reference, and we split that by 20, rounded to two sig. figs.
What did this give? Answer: 0.011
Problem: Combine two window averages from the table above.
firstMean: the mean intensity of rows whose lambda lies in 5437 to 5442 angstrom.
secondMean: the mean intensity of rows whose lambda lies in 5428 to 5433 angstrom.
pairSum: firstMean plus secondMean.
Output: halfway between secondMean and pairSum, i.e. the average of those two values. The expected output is 29.8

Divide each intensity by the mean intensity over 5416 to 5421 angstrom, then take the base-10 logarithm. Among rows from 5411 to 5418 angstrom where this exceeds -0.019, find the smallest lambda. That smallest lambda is 5413.89 angstrom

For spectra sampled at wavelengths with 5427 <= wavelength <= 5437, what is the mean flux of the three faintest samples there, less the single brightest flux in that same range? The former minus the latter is -3.1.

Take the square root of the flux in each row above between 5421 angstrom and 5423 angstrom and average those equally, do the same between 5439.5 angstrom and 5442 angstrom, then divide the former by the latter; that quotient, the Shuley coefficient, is 0.95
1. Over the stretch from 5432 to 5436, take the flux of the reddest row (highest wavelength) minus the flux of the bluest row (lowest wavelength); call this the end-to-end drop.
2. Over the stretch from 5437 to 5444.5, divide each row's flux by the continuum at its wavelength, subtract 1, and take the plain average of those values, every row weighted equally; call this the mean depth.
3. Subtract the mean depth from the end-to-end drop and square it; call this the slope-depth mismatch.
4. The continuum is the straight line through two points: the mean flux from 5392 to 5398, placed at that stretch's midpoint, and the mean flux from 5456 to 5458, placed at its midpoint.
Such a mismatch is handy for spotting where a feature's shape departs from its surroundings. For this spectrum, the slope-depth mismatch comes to 2.5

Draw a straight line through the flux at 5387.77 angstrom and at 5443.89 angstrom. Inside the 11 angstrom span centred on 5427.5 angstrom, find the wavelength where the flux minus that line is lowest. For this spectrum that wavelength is 5430.12 angstrom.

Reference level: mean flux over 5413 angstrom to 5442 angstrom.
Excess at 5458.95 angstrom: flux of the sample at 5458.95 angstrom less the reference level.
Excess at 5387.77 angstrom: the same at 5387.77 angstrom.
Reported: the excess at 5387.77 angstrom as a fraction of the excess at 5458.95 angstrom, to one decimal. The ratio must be 0.4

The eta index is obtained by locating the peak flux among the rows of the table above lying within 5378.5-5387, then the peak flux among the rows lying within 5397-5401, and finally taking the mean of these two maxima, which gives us 22.0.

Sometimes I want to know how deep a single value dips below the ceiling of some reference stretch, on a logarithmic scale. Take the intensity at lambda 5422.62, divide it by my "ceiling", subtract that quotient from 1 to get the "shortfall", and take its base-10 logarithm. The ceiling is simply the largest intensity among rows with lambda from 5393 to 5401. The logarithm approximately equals -2.1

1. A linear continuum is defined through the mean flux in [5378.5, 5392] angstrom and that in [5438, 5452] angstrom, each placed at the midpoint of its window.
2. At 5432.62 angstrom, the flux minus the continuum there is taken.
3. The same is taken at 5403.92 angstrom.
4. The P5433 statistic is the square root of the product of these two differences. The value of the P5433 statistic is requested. 2.3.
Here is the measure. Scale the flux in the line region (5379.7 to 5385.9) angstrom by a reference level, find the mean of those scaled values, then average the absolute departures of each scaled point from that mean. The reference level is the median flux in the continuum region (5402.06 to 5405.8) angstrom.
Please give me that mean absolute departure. 0.035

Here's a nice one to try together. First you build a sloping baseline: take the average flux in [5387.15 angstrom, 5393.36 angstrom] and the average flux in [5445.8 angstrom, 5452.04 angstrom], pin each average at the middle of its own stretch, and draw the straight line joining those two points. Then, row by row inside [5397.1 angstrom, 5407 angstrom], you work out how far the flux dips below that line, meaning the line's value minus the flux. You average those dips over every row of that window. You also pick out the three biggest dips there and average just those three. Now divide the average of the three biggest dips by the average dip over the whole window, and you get 2.2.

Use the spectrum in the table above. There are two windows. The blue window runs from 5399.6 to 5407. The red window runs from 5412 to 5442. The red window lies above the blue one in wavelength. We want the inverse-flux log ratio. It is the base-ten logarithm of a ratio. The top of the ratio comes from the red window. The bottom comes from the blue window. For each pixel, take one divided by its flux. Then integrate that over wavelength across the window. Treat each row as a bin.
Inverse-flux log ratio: 0.56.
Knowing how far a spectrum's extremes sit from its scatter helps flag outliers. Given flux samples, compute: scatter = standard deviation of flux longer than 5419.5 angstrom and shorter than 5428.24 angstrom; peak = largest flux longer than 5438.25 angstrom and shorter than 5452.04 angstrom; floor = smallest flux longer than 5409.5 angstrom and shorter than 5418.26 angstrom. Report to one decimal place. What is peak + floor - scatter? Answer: 41.4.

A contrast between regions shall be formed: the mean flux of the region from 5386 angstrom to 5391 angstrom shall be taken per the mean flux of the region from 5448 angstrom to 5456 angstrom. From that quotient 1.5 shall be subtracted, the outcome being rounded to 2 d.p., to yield -0.47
